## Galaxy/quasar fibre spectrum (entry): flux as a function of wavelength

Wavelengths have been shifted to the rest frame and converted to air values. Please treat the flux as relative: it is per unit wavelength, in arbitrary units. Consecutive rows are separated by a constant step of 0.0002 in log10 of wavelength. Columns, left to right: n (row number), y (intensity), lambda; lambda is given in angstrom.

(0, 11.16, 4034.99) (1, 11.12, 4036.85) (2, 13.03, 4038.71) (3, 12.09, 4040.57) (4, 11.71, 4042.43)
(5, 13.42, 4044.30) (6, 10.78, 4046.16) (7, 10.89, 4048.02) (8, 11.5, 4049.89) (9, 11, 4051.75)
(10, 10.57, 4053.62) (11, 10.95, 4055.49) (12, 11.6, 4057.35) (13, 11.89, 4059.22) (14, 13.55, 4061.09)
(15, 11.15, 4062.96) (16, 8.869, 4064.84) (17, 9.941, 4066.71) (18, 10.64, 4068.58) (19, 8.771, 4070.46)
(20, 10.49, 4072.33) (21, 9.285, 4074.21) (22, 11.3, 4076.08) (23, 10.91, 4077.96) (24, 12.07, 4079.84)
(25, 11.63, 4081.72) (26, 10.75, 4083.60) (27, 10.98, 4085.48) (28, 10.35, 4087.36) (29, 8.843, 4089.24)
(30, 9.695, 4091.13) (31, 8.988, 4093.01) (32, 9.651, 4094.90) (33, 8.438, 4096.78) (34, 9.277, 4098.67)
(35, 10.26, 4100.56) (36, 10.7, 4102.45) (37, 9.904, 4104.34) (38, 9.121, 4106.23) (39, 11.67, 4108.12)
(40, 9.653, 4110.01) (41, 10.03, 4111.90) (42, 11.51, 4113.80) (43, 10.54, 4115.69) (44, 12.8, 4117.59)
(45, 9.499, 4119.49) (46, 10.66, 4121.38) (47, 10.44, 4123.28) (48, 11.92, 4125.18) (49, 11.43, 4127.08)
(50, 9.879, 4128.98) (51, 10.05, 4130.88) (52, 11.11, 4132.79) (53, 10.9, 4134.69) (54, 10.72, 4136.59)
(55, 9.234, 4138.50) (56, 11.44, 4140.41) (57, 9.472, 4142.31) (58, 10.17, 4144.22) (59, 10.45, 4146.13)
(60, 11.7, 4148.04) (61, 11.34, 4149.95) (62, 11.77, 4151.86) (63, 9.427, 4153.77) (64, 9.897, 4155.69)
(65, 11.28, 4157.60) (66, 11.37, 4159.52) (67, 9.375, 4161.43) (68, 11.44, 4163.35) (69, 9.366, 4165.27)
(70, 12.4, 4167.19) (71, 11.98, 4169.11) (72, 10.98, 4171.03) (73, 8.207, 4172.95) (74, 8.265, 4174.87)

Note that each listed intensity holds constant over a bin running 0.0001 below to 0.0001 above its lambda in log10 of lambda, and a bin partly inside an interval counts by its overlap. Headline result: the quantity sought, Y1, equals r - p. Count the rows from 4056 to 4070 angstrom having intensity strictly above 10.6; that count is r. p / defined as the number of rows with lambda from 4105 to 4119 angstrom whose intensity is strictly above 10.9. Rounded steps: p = 3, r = 5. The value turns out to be 2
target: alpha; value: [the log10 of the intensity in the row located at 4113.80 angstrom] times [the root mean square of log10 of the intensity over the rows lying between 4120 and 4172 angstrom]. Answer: 1.09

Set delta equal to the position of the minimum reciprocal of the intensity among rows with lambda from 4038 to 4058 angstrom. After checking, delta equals 4044.30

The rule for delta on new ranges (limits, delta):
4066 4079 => 4076.08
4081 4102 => 4081.72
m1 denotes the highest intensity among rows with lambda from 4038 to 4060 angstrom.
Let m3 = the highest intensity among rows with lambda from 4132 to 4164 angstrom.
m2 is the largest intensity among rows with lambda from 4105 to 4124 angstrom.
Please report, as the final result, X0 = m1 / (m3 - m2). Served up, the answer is -13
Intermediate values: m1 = 13.42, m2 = 12.8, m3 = 11.77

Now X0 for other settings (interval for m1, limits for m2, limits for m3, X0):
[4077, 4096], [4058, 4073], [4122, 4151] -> -7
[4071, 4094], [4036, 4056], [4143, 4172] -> -12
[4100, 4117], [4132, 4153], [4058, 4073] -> 7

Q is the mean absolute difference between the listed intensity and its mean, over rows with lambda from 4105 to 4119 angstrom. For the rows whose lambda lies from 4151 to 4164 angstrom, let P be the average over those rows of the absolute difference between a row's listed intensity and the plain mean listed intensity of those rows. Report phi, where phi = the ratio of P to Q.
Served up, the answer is 0.88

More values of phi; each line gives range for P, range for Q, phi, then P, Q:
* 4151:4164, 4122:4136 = 1.56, 0.93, 0.60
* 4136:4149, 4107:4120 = 0.71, 0.71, 1.01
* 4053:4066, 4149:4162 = 1.05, 0.96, 0.92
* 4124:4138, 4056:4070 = 0.50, 0.55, 1.09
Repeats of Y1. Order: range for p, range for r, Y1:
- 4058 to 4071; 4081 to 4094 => 0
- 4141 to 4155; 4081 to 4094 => 0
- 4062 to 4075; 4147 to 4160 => 4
